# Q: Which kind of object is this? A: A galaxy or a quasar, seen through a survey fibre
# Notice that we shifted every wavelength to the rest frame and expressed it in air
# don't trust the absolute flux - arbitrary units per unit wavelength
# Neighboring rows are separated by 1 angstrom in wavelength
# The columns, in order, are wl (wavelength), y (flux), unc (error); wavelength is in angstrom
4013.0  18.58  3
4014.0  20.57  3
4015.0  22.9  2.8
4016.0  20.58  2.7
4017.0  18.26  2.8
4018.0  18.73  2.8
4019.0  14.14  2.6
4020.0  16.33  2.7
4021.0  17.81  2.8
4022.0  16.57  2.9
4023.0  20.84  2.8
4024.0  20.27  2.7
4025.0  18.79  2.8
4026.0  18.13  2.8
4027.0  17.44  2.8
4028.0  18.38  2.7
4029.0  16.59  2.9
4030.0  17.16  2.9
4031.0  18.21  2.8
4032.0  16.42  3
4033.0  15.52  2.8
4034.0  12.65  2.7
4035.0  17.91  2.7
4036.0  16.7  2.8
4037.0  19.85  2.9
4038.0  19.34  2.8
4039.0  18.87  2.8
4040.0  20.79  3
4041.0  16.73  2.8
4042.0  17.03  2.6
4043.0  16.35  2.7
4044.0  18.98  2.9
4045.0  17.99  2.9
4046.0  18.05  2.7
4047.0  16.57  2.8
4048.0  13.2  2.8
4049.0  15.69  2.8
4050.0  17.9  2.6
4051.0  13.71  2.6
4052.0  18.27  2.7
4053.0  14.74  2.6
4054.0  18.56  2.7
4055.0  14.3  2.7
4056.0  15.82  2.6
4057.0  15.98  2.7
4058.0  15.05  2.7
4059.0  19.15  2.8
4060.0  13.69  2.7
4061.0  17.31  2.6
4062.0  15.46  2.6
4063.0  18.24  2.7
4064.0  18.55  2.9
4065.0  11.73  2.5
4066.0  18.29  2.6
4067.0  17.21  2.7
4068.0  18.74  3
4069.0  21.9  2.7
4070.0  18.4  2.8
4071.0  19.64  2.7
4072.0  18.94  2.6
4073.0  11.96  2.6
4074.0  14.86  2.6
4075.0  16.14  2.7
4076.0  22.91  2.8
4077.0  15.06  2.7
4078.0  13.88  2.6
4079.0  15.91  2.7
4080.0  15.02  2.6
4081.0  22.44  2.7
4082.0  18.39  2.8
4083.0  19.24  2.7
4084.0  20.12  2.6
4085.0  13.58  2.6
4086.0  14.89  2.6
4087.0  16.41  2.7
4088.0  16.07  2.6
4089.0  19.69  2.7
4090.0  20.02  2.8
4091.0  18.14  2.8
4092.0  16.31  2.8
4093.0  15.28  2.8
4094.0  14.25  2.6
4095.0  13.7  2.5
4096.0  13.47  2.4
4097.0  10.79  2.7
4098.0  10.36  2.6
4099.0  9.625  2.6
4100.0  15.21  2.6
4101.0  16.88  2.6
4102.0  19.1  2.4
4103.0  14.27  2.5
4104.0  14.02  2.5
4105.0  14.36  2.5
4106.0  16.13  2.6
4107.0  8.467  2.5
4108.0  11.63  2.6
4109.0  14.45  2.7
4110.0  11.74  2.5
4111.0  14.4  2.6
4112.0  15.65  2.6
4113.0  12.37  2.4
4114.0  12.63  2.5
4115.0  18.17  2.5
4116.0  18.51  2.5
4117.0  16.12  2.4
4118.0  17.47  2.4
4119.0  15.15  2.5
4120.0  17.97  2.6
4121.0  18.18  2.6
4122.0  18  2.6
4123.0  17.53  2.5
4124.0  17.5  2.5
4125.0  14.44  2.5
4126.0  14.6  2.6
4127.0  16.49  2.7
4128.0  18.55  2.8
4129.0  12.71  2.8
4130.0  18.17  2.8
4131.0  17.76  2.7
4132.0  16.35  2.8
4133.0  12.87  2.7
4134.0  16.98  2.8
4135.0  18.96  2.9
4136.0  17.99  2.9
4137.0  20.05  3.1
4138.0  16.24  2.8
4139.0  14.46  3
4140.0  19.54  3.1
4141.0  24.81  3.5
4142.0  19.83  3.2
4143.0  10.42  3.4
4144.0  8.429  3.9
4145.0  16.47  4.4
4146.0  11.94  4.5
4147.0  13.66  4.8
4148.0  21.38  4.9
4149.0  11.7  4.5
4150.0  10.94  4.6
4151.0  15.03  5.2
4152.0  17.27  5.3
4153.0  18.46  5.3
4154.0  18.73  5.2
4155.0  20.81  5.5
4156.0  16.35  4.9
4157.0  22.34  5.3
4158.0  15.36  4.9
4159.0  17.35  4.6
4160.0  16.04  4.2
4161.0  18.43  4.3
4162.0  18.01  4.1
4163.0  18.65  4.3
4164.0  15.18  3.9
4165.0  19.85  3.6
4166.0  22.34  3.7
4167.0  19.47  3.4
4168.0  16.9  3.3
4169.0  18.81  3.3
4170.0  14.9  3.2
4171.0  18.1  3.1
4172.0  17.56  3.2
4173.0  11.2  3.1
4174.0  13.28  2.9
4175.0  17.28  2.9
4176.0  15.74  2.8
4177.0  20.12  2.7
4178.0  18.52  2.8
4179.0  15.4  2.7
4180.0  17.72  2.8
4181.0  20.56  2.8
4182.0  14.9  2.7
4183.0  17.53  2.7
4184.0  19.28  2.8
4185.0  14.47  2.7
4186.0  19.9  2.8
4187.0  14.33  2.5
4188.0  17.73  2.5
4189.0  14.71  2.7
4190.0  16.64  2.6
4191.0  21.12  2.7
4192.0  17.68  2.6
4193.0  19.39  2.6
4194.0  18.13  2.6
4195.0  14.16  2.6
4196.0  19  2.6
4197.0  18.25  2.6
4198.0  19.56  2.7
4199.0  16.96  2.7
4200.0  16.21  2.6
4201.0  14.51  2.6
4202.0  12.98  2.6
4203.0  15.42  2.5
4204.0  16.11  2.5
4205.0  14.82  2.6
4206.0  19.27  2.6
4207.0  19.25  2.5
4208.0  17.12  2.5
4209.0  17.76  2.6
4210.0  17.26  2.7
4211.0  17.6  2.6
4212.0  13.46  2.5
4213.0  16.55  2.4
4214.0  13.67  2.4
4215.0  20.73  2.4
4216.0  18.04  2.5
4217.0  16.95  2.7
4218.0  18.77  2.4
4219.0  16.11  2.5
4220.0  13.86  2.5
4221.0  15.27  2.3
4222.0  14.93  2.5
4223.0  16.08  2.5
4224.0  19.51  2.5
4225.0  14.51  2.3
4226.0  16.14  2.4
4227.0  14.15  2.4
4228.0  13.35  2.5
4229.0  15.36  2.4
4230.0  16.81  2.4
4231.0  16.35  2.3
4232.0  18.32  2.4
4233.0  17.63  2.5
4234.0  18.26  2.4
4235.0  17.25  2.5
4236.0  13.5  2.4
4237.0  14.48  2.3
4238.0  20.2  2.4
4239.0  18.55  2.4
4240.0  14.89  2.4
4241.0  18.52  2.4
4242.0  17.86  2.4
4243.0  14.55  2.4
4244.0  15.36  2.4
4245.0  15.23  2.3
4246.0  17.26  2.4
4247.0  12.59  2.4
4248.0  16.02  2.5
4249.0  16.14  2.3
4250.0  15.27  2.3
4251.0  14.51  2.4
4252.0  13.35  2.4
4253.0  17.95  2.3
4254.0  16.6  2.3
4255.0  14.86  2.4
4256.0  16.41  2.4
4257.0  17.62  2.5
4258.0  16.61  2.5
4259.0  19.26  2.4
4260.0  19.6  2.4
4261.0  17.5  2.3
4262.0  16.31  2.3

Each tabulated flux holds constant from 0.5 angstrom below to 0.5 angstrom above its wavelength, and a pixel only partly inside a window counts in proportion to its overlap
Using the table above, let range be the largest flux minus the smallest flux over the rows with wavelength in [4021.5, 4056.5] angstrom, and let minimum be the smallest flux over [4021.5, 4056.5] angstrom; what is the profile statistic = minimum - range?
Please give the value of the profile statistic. 4.5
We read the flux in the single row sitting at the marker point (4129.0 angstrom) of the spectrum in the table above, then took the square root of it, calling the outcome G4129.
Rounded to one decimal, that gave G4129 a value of 3.6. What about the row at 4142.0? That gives 4.5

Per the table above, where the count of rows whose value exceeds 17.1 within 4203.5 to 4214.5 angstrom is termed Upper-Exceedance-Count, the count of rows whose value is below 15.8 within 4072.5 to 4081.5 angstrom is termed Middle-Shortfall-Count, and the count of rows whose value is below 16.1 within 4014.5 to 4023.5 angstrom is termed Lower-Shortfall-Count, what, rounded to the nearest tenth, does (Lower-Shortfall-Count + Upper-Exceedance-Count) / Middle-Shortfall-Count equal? 1.4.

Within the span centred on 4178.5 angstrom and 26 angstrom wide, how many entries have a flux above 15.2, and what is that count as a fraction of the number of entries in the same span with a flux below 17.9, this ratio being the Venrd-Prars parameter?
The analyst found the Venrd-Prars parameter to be 1.19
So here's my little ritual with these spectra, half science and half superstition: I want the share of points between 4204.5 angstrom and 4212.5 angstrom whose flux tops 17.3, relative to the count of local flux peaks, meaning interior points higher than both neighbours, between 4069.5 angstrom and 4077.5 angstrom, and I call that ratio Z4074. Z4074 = 0.25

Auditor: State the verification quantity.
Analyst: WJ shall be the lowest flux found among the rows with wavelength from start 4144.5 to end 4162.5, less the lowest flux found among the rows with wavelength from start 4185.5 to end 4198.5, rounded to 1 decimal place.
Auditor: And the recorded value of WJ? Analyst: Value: -3.2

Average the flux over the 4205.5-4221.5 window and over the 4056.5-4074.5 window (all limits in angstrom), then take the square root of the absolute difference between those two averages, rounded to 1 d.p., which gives 0.2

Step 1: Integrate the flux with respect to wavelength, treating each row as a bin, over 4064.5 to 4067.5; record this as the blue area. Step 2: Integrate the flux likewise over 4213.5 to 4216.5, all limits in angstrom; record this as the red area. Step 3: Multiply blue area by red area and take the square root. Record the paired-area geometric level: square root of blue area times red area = 49.8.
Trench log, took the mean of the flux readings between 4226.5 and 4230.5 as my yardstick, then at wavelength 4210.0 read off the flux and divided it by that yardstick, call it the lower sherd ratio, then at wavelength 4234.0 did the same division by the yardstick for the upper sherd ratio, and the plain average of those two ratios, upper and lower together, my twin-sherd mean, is 1.19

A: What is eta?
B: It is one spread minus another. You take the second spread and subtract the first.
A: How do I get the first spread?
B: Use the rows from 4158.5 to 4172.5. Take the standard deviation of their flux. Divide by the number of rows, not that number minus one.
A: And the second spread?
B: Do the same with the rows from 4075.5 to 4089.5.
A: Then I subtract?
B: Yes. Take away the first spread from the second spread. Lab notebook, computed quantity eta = 1.1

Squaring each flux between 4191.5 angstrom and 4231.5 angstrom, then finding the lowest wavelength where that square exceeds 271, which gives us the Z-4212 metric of 4192.0 angstrom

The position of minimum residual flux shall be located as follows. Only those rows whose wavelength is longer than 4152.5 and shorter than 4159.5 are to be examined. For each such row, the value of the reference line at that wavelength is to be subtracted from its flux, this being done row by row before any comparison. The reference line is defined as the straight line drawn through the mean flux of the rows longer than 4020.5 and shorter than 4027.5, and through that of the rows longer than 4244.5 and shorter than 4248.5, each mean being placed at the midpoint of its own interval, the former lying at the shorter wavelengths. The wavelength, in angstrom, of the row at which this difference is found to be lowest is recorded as 4158.0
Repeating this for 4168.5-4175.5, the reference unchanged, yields 4173.0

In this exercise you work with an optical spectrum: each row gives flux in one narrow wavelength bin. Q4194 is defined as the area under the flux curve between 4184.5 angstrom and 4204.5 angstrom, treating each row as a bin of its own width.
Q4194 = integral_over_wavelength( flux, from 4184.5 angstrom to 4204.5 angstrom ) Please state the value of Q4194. 337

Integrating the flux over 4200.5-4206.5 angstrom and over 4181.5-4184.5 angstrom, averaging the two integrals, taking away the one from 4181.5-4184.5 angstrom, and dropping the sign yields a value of 21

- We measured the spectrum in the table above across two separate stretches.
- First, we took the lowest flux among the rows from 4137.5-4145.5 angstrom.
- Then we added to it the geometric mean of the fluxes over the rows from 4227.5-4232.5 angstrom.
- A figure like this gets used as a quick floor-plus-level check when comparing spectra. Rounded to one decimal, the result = 24.4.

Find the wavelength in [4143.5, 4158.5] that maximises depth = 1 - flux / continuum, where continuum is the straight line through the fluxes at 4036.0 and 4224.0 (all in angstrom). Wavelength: 4144.0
